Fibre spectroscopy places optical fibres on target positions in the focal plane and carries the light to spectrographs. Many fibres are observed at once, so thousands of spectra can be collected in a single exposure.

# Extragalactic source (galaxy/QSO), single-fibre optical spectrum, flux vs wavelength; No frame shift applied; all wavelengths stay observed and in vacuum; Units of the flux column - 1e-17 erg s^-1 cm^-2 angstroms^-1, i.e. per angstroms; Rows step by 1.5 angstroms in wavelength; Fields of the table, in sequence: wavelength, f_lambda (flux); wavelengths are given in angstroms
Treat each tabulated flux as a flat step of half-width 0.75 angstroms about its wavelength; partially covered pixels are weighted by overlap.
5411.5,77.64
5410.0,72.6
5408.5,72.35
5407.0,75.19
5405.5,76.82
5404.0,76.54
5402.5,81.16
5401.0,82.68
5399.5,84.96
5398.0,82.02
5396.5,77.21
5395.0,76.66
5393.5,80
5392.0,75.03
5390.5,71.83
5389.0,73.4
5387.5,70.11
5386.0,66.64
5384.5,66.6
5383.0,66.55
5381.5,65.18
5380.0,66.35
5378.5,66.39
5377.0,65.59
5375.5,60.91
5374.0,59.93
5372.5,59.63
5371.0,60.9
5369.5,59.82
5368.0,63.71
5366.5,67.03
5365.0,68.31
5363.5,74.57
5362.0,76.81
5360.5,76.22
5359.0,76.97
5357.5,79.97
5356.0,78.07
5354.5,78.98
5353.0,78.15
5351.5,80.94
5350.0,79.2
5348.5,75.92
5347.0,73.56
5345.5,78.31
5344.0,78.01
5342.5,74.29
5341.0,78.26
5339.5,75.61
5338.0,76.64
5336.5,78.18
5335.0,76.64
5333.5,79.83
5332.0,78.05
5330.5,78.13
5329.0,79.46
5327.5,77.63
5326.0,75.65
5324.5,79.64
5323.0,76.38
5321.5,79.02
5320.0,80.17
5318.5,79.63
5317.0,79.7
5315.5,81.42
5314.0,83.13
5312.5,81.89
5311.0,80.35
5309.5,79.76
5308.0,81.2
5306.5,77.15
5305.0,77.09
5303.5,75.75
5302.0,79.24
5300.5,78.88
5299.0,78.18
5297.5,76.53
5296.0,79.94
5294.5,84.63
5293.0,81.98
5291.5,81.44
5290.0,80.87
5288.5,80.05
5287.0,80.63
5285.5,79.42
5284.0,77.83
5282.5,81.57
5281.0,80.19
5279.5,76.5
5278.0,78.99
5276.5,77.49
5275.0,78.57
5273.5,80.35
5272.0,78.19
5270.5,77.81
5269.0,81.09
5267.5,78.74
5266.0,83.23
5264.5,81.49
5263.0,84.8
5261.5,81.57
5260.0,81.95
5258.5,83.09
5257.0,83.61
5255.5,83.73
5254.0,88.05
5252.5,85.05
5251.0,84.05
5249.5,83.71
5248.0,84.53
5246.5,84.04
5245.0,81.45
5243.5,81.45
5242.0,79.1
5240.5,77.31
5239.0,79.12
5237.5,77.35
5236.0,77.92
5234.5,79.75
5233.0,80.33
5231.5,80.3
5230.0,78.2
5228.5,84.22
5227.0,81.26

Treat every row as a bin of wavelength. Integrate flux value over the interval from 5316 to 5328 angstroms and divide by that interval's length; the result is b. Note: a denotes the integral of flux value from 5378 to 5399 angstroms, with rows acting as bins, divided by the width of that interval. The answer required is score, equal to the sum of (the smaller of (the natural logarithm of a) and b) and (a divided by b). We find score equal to 5.2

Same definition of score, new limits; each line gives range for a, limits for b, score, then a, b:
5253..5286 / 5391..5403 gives 5.4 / 80.9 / 80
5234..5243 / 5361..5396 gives 5.5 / 78.5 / 68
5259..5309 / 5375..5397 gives 5.5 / 79.8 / 70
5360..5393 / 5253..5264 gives 5.0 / 67.4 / 84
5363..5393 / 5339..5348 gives 5.1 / 66.5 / 76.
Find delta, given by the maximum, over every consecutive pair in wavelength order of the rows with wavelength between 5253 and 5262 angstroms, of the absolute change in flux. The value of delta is 4.3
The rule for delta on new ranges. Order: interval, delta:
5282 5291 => 3.7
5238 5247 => 2.6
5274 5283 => 3.7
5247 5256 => 4.3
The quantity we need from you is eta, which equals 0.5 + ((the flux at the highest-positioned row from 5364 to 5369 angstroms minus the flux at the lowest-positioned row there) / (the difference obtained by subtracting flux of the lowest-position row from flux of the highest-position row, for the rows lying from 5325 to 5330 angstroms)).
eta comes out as -0.7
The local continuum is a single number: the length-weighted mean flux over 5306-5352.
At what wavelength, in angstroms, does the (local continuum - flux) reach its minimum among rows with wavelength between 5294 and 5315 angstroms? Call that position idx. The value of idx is 5294.5 angstroms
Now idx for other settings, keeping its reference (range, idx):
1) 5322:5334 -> 5333.5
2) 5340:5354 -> 5351.5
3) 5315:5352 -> 5315.5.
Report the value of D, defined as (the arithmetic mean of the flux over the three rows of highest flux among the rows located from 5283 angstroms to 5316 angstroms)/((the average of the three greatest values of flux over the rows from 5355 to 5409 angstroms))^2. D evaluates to 0.0120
